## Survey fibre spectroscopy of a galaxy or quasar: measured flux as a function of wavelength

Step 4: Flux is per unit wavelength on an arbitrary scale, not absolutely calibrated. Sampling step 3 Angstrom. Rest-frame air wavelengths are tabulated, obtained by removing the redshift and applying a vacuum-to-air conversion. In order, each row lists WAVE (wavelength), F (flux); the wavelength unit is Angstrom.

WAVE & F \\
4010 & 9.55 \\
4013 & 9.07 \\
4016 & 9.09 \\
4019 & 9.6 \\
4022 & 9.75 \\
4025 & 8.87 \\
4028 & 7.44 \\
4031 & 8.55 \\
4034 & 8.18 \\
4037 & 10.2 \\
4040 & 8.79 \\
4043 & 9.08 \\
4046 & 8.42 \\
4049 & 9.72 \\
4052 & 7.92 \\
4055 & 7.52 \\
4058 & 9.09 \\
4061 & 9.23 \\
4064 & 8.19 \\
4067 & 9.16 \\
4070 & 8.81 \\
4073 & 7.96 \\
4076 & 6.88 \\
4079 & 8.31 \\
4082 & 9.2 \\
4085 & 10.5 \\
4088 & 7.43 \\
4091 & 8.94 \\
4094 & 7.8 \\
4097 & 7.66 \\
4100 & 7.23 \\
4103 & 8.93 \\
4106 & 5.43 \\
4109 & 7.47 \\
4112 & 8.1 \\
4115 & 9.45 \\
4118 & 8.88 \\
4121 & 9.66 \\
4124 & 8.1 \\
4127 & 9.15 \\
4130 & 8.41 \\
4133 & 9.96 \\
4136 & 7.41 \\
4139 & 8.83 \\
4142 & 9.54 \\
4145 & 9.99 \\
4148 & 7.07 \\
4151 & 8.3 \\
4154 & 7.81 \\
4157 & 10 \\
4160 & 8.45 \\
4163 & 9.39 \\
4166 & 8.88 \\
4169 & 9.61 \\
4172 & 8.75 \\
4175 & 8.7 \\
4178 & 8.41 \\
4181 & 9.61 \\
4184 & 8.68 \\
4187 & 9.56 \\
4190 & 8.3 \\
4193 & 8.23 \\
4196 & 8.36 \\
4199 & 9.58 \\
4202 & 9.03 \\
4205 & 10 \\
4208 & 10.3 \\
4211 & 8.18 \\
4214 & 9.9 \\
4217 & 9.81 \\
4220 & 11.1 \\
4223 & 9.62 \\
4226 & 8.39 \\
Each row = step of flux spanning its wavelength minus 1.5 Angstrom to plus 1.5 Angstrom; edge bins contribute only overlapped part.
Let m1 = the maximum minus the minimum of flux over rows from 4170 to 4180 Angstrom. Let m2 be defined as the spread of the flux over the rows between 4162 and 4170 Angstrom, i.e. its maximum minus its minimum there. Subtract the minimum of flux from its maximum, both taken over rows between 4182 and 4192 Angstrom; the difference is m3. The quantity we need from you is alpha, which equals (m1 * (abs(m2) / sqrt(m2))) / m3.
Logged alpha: 0.23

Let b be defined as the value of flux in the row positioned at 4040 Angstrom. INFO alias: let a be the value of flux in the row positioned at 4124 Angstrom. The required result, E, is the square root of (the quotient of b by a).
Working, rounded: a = 8.1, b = 8.79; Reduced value 1.04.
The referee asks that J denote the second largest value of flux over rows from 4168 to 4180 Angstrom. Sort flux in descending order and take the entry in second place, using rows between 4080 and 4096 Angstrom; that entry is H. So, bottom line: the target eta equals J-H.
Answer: -0.450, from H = 9.2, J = 8.75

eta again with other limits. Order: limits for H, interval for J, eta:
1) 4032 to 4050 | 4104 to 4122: -0.270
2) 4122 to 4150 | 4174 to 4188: -0.400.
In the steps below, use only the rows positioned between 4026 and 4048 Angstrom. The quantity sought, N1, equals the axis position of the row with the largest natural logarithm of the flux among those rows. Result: 4037 Angstrom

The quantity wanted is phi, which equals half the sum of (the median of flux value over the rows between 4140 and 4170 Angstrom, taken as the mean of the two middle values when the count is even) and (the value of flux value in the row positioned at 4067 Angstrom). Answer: 9.15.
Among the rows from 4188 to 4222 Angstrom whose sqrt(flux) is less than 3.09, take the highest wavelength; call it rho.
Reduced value 4211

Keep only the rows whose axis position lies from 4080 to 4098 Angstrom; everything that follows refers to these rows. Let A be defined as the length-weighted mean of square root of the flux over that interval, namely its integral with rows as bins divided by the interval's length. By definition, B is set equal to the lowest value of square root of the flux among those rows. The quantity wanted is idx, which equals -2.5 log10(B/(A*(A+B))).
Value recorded 1.96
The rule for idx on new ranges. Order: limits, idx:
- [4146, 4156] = 1.91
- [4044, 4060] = 1.95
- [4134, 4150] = 1.97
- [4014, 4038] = 1.99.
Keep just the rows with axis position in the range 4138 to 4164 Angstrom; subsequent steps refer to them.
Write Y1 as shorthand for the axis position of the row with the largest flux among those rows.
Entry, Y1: 4157 Angstrom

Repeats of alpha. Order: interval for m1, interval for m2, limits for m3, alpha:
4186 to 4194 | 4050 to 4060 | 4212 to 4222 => 1.29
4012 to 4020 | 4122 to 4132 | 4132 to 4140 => 0.21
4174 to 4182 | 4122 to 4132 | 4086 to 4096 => 0.81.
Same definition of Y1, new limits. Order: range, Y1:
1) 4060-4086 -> 4085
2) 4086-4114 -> 4091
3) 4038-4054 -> 4049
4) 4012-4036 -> 4022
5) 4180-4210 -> 4208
